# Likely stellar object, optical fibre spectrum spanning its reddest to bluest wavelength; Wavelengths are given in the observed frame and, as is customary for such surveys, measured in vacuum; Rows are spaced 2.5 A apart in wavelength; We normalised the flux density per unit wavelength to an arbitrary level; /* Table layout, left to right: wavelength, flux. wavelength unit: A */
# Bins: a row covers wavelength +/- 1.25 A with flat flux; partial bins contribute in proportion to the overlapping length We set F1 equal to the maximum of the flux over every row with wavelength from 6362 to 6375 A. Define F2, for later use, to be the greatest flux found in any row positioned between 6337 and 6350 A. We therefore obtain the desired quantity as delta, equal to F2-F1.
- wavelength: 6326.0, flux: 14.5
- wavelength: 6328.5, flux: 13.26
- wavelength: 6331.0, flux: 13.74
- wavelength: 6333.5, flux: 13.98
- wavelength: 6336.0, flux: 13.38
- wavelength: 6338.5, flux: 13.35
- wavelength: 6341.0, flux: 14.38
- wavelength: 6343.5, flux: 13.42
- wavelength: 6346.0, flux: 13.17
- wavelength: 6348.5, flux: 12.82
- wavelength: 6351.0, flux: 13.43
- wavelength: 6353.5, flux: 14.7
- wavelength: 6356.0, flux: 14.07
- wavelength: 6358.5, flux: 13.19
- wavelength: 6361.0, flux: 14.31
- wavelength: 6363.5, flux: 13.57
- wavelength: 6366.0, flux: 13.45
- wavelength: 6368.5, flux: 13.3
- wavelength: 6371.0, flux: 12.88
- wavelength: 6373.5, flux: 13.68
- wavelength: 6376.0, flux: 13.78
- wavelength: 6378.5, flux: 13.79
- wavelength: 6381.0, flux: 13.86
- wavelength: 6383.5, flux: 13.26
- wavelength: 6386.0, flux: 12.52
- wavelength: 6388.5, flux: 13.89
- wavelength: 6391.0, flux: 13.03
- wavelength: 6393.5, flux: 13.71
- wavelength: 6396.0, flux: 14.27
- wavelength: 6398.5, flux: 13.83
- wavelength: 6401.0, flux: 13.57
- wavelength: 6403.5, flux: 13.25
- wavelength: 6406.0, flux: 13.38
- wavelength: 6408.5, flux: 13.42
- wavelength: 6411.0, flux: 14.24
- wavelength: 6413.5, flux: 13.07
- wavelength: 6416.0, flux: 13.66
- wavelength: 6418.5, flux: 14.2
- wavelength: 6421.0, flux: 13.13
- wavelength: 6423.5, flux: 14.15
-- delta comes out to 0.7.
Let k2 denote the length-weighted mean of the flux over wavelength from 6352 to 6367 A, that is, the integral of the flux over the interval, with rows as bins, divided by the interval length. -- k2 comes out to 13.9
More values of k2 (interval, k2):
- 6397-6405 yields 13.6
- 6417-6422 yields 13.7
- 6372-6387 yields 13.5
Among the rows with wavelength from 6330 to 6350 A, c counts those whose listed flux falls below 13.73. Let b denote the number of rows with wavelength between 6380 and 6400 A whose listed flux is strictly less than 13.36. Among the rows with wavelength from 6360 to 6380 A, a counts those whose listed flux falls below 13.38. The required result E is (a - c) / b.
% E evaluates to -1.00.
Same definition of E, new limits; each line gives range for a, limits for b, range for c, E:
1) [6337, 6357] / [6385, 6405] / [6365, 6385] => -0.67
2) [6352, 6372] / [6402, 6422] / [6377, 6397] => -0.33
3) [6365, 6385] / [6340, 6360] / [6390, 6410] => -1.00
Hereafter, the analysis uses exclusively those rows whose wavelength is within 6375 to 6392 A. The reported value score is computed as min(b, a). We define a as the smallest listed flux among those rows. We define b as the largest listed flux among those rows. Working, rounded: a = 12.52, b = 13.89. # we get 12.52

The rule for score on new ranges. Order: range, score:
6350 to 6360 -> 13.19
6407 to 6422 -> 13.07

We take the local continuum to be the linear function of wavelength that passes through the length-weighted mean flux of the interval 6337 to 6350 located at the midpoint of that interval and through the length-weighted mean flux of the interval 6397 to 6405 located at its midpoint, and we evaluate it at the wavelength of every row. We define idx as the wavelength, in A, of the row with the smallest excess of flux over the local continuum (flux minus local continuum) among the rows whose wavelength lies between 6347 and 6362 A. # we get 6348.5 A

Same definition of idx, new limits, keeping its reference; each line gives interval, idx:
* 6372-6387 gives 6386.0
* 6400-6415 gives 6413.5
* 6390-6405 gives 6391.0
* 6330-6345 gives 6338.5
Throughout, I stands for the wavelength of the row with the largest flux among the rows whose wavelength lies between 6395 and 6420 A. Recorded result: 6396.0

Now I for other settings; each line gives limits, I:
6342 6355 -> 6353.5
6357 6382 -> 6361.0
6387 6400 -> 6396.0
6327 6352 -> 6341.0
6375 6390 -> 6388.5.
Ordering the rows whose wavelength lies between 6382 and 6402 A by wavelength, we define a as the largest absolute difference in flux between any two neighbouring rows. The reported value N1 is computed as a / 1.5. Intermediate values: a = 1.37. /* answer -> 0.91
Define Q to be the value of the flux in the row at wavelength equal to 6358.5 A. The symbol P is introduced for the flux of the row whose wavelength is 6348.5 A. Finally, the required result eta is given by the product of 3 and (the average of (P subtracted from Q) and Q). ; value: 20.3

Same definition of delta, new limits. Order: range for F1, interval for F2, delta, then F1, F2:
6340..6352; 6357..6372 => -0.1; 14.38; 14.31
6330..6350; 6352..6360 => 0.3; 14.38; 14.7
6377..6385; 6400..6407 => -0.3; 13.86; 13.57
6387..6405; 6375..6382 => -0.4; 14.27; 13.86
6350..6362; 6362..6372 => -1.1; 14.7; 13.57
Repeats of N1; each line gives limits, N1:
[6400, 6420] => 0.78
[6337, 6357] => 0.85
